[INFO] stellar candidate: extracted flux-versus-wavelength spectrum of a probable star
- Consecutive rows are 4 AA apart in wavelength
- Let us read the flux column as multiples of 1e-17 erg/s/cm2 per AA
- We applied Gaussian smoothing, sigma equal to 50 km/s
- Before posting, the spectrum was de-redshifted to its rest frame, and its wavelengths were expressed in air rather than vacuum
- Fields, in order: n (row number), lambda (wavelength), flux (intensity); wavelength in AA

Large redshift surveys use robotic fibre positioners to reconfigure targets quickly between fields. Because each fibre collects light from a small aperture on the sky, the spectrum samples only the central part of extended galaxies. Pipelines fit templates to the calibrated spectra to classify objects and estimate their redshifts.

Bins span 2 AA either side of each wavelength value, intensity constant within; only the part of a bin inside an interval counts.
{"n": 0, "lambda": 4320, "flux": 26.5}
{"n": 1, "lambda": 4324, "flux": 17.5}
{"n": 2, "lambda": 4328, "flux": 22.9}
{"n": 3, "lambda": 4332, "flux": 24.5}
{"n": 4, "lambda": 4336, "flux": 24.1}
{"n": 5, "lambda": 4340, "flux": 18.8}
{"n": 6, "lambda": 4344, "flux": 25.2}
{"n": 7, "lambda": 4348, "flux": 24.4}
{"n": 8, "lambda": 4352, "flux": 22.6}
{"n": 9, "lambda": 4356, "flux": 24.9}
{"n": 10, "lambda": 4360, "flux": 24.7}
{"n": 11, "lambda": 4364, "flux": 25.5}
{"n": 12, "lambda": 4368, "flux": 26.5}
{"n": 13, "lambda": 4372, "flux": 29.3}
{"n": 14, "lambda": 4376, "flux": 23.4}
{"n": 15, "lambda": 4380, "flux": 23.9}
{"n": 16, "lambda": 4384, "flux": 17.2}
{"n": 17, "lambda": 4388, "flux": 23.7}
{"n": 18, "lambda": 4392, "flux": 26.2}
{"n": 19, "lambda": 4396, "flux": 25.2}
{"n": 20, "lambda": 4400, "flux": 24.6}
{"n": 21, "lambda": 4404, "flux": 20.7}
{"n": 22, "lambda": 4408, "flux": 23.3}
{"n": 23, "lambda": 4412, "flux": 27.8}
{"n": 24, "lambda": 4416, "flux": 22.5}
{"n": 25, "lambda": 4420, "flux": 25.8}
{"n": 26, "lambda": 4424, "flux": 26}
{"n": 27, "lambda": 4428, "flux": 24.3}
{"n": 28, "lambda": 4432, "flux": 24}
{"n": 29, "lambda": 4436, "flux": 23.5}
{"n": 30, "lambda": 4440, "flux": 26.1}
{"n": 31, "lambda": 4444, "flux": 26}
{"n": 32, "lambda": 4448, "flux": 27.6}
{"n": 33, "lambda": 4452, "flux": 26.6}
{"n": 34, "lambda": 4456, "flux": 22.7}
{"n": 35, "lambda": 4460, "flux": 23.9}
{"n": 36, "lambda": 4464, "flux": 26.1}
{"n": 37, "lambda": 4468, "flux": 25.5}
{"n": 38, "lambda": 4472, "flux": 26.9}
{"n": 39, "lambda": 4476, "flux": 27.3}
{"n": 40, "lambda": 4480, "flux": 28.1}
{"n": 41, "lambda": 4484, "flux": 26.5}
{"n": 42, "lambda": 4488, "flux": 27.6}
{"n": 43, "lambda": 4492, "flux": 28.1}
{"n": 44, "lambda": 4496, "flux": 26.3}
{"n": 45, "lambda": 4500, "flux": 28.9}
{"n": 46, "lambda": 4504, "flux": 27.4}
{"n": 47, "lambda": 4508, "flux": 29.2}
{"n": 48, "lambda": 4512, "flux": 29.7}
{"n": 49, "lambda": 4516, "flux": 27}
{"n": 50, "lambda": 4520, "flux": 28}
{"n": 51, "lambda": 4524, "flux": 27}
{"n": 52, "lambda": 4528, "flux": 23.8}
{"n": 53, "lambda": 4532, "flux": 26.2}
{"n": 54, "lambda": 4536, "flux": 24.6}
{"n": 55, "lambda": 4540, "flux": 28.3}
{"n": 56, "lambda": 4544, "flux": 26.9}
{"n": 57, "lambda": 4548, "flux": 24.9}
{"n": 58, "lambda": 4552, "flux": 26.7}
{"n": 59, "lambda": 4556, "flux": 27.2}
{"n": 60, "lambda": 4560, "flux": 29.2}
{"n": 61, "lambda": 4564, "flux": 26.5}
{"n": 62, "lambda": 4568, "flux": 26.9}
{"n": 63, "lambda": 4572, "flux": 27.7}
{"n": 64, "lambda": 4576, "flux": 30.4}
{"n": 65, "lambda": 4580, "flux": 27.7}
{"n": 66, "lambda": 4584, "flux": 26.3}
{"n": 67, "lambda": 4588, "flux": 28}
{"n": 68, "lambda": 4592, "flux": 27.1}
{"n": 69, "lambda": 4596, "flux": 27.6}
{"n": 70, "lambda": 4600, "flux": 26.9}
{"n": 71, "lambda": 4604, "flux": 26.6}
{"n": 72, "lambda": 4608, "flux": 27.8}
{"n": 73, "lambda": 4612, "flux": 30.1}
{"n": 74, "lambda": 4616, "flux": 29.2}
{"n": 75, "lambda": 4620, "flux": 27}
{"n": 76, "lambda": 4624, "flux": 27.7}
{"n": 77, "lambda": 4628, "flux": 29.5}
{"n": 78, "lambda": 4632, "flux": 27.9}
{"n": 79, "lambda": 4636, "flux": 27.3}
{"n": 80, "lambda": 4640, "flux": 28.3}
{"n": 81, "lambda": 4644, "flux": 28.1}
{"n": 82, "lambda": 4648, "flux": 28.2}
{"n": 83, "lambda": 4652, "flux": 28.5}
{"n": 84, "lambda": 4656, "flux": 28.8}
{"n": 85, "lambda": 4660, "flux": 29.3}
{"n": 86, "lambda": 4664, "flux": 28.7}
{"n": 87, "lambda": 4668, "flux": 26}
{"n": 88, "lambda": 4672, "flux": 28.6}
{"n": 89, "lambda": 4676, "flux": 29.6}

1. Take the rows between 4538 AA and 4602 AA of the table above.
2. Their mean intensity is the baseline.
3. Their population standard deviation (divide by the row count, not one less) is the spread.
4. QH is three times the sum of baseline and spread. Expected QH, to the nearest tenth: 85.8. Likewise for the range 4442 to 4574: 85.2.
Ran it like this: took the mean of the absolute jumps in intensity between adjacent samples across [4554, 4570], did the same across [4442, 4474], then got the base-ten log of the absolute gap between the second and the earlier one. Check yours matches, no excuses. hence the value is -14.8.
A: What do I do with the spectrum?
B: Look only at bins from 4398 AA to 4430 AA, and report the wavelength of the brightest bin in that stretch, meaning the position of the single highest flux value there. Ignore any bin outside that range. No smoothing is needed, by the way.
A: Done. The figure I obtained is 4412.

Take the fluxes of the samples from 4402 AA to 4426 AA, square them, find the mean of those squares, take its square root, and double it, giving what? 49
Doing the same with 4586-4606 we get 54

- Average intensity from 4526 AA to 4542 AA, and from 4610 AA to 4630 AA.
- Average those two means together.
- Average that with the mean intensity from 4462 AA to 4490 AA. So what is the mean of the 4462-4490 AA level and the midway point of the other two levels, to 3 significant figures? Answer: 27.0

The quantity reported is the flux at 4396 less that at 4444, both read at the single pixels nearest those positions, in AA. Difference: -0.8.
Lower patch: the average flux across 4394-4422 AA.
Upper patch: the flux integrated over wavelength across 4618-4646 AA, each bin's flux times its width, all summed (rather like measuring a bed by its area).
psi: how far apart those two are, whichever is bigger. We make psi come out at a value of 759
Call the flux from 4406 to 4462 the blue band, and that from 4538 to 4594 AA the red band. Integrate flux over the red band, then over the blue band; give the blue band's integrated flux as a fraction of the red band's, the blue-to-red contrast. 0.91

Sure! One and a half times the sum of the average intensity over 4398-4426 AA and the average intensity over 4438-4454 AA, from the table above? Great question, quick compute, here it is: 76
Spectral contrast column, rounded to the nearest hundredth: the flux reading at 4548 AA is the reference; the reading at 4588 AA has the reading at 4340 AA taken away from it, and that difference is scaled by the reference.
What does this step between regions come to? 0.37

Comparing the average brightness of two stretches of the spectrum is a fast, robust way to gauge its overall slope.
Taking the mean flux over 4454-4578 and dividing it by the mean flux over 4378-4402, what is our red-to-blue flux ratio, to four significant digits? 1.149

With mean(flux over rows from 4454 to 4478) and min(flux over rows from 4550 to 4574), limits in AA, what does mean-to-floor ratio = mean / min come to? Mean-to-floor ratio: 0.96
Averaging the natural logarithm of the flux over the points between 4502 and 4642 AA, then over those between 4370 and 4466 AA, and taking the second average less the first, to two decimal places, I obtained -0.12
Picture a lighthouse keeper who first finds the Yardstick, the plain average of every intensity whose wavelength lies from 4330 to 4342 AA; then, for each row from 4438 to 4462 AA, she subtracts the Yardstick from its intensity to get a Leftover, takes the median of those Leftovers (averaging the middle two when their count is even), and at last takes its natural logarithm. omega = 1.28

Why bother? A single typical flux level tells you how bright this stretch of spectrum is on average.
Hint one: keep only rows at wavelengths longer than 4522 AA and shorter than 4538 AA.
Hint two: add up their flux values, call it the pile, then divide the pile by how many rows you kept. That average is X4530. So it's 25.4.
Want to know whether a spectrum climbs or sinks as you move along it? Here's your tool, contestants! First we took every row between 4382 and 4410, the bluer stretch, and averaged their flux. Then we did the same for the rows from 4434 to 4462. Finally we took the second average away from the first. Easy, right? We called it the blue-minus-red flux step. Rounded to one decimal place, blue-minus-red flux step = -2.2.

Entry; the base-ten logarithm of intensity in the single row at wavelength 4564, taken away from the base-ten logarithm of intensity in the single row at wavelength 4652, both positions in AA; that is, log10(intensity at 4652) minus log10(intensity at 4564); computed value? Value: 0.032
